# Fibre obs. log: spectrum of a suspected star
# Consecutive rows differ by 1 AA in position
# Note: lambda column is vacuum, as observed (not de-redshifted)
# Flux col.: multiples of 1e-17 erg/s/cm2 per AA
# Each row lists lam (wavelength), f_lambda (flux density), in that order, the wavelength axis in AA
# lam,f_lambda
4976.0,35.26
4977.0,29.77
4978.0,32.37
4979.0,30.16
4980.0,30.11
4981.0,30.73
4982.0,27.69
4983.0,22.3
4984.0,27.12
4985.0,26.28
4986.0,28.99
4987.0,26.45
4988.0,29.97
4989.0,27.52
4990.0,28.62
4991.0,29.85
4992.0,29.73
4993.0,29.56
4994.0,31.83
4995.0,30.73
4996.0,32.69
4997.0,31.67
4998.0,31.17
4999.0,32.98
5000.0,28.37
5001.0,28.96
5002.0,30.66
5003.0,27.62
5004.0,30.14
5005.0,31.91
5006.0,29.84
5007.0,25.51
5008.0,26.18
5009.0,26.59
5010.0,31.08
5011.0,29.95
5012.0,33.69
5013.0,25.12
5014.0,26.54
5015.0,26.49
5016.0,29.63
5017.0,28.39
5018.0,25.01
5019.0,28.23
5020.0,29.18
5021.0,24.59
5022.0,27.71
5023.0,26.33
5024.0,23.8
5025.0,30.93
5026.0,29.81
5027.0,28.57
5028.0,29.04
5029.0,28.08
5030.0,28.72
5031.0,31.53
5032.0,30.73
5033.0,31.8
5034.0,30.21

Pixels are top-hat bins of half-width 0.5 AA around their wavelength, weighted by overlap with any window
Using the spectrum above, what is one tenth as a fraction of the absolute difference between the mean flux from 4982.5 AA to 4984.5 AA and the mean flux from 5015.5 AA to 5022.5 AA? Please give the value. 0.035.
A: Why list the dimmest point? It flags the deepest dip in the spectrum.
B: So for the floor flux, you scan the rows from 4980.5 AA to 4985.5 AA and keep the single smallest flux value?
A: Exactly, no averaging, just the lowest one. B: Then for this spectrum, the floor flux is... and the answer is 22.3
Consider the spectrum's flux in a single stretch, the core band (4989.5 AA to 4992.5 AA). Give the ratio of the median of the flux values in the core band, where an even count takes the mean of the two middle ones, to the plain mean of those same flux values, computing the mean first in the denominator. 1.01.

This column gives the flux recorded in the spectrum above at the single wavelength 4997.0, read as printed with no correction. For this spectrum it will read 31.67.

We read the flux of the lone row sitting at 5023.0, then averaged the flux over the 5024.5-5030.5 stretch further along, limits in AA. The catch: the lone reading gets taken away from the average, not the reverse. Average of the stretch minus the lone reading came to 2.9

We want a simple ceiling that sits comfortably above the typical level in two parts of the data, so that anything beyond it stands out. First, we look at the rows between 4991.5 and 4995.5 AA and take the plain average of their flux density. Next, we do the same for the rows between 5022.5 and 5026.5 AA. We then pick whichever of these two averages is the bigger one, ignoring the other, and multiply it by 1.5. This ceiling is 45.7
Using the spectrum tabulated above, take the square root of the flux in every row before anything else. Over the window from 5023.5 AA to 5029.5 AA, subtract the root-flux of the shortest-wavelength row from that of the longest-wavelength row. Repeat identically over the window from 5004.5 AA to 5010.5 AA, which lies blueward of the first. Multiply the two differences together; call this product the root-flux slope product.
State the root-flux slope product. -0.03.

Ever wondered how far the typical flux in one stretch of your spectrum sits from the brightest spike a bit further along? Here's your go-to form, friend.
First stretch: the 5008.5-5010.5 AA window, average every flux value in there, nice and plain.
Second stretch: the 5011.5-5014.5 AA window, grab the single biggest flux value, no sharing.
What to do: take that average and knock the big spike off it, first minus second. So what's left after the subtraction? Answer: -4.9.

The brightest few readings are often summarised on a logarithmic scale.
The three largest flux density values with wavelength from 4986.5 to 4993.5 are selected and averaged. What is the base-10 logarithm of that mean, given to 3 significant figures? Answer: 1.47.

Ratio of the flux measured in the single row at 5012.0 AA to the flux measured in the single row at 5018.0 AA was 1.35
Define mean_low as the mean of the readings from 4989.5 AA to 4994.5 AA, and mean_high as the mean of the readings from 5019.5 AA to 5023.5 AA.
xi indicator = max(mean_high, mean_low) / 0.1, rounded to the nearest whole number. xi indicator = 299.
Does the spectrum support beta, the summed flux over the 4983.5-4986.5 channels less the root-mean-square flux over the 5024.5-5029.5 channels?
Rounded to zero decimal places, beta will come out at 53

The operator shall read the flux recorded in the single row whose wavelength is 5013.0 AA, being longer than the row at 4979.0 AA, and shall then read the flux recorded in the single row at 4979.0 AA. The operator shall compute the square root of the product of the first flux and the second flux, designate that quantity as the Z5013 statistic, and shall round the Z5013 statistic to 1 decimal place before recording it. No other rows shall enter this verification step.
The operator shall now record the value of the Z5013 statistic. 27.5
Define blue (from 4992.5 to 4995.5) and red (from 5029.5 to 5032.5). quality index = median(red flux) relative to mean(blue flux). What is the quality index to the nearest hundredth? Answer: 1.00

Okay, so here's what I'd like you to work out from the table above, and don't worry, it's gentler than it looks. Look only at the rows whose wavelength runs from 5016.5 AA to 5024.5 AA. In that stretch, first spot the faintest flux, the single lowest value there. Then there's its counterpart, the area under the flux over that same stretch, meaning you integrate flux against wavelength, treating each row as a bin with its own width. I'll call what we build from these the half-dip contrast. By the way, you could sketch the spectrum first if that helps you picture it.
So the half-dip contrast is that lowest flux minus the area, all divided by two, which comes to -95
